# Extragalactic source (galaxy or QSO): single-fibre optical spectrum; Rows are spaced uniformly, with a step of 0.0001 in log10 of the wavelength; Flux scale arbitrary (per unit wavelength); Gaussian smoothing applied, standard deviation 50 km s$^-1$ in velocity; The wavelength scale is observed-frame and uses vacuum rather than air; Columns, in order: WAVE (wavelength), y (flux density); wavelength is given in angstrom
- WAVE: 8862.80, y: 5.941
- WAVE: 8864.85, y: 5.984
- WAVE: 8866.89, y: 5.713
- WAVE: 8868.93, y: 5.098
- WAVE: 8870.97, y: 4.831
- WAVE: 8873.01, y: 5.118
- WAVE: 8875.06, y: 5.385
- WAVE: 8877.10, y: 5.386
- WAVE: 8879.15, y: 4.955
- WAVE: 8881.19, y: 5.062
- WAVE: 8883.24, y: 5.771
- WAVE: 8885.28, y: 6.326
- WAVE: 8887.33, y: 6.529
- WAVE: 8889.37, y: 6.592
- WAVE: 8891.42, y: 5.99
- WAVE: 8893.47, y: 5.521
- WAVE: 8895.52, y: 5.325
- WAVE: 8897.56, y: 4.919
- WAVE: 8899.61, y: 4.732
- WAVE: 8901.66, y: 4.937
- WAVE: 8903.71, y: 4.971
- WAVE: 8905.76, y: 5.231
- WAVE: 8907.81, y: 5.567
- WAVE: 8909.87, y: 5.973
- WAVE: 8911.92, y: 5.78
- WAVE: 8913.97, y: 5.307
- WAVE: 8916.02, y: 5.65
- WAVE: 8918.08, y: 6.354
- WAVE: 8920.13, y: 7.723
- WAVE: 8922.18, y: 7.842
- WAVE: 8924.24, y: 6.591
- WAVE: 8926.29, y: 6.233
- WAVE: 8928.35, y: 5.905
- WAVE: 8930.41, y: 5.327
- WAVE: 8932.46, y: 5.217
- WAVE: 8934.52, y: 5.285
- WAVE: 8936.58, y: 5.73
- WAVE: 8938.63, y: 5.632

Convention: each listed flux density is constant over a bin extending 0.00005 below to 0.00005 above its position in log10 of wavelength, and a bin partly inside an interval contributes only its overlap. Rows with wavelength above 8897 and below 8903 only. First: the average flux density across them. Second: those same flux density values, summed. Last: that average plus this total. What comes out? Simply 19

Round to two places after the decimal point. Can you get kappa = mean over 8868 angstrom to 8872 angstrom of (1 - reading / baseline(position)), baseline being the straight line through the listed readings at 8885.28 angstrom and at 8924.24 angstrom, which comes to 0.20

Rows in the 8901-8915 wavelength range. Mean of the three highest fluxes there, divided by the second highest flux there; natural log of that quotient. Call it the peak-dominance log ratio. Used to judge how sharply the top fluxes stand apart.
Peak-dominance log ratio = -0.001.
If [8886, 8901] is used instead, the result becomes -0.025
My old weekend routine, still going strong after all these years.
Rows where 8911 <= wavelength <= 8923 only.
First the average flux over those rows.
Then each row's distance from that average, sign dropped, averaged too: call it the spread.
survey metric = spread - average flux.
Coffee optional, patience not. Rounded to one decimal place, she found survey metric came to -5.5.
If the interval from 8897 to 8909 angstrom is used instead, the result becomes -4.8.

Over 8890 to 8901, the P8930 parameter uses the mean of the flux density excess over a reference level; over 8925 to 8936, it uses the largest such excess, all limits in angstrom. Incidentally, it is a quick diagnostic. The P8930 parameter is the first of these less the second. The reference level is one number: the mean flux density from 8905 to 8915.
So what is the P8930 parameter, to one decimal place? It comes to -0.9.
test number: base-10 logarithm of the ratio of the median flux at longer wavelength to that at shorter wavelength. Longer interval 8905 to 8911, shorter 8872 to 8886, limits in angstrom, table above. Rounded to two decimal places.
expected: 0.01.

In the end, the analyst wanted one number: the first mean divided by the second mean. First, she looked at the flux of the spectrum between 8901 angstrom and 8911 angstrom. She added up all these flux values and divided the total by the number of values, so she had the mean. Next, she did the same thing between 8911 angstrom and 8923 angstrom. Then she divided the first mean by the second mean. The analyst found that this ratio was 0.83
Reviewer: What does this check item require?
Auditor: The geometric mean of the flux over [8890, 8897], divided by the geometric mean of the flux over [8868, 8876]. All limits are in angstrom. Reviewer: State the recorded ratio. 1.10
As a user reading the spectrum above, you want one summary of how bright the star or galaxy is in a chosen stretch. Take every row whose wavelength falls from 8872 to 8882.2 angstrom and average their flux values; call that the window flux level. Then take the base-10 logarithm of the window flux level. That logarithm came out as 0.71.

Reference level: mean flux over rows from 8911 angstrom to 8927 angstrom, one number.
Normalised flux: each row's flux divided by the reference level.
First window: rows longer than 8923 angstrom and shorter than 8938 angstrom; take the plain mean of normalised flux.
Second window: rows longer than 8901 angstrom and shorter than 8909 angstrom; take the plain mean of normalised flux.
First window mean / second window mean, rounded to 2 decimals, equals 1.11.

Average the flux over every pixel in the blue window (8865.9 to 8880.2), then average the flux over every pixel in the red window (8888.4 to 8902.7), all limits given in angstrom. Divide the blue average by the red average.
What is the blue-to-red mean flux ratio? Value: 0.96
